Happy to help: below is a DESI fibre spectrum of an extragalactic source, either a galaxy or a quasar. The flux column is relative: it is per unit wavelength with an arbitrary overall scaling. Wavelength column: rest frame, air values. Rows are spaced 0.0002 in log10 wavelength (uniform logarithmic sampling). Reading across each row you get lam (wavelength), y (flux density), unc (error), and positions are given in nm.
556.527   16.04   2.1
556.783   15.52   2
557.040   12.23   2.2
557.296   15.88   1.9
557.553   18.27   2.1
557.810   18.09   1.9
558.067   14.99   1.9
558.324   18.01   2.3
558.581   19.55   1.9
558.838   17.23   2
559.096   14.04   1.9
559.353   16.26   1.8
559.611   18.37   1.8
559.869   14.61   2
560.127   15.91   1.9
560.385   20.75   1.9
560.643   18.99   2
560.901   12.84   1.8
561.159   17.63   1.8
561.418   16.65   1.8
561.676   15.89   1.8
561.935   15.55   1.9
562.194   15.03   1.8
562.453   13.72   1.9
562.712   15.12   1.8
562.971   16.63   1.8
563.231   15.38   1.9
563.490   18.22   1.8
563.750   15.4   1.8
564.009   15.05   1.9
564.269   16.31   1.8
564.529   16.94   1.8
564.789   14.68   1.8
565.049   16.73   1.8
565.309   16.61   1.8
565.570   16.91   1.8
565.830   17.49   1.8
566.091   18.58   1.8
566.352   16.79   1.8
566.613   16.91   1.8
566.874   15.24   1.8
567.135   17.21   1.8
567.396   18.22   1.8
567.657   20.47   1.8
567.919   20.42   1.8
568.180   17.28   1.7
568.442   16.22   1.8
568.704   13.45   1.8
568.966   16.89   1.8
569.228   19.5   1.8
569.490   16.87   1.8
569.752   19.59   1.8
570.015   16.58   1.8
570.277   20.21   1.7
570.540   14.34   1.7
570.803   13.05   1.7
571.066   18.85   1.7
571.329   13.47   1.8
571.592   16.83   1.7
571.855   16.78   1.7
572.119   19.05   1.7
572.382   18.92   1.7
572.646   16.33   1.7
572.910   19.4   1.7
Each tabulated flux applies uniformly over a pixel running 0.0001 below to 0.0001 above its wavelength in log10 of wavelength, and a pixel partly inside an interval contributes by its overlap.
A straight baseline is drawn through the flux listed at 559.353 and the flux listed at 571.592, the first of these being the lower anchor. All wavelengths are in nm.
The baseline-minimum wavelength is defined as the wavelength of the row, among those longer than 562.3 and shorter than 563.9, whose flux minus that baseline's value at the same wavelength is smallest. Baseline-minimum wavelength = 562.453 nm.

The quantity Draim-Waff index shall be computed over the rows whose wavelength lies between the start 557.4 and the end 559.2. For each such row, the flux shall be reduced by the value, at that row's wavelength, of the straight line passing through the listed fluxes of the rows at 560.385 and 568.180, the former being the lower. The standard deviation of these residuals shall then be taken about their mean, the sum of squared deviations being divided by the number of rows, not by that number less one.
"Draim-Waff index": 1.7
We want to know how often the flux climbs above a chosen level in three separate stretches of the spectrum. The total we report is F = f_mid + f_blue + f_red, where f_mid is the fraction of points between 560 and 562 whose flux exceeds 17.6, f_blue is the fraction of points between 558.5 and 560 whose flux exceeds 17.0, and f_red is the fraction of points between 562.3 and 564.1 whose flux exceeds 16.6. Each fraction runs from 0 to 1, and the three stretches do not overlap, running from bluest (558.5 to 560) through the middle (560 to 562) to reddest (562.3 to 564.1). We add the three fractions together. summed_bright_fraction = 1.2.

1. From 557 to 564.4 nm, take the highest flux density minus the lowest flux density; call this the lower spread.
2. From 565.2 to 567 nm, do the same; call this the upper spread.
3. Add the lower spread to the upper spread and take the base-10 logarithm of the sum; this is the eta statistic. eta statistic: 1.07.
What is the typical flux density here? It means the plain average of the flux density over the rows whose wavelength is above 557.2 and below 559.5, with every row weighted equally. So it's 16.9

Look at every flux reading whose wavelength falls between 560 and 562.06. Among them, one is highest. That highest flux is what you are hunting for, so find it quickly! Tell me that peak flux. 20.75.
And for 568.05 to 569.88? 19.59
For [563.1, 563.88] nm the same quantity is 18.22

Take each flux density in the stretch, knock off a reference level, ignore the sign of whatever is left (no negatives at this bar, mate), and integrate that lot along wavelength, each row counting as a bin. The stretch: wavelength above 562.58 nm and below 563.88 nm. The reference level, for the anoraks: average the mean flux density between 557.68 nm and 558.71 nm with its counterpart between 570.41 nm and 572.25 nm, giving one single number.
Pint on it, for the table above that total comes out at 1.6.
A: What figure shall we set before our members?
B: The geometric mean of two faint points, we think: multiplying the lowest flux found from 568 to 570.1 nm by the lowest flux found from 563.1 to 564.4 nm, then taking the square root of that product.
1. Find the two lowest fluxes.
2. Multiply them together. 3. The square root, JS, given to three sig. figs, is 14.2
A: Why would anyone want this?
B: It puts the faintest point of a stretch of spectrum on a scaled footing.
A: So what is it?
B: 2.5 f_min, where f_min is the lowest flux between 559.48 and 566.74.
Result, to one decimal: 32.1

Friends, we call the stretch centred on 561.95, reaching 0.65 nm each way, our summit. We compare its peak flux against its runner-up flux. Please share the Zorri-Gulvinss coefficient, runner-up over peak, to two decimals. 0.95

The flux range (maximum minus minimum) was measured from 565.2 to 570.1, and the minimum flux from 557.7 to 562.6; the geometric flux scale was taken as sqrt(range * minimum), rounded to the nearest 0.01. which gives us 9.49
